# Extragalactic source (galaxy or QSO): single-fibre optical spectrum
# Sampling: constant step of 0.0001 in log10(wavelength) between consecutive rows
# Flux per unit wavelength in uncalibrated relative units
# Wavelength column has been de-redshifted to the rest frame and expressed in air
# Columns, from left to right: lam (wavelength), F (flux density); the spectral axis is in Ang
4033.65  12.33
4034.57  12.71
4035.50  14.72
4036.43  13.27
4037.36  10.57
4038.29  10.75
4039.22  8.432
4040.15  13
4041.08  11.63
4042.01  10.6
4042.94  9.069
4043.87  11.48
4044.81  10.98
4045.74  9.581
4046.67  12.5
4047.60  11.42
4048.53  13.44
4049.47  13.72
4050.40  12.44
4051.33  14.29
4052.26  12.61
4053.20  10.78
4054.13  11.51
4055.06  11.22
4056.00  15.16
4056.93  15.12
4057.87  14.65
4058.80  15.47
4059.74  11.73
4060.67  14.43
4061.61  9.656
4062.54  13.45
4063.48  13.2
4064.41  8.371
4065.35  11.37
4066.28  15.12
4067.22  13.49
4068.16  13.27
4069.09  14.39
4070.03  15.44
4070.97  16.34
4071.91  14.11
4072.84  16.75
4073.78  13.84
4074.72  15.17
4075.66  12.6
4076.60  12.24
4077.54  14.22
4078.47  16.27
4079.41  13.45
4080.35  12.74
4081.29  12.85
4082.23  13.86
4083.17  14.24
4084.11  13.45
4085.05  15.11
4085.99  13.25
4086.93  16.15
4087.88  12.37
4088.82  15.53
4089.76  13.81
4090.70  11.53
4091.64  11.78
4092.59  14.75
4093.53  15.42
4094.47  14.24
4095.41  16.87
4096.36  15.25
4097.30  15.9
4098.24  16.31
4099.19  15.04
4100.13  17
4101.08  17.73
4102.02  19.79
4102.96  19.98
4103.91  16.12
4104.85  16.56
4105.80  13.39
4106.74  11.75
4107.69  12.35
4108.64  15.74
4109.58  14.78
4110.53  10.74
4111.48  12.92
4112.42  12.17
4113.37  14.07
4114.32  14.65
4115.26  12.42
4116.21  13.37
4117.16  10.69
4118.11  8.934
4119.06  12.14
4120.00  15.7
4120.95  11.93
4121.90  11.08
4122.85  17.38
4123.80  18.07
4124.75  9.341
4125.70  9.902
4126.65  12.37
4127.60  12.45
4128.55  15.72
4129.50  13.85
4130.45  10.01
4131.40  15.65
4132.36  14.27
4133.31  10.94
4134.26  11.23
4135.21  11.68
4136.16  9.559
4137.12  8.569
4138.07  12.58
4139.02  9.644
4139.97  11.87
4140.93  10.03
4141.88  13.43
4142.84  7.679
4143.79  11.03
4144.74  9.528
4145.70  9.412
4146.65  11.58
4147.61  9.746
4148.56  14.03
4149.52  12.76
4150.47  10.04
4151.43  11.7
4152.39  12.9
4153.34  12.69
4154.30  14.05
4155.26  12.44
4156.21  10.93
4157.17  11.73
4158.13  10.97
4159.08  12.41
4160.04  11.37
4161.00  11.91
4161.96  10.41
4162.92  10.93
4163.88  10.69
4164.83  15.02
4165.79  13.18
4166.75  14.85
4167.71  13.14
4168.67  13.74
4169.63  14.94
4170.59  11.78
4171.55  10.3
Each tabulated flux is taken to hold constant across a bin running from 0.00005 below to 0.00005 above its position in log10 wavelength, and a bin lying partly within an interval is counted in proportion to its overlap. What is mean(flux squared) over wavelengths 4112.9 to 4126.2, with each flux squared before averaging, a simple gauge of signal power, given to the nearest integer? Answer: 172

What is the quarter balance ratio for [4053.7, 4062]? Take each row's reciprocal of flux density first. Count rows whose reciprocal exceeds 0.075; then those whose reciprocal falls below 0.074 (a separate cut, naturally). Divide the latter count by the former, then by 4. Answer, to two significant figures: 0.31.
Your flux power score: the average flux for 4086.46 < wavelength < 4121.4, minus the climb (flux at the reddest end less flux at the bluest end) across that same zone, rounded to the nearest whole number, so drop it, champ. 19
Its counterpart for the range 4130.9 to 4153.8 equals 14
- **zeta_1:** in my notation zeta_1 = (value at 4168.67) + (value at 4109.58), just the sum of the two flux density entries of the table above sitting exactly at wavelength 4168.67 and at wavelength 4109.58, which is 28.5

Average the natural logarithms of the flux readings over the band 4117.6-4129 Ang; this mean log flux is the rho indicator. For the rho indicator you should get 2.53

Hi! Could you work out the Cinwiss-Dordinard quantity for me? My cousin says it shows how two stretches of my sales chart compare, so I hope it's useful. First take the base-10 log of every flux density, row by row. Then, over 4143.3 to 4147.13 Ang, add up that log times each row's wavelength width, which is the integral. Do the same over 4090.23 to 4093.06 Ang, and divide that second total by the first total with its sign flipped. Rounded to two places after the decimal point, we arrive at -0.80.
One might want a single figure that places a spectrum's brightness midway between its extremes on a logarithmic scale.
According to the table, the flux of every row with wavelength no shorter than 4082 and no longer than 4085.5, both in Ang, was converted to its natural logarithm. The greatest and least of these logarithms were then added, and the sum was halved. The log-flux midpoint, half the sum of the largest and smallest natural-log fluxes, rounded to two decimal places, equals 2.66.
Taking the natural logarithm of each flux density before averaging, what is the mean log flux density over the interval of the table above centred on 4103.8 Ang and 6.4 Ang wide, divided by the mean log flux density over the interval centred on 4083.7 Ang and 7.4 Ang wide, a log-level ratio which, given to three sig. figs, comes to 1.06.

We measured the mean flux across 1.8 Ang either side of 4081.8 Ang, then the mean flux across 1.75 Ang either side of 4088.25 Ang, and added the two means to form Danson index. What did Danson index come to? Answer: 27.9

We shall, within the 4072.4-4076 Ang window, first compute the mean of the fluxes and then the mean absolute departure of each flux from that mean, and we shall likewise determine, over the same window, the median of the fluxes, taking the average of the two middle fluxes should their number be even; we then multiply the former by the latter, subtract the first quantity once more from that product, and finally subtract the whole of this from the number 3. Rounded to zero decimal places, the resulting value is -16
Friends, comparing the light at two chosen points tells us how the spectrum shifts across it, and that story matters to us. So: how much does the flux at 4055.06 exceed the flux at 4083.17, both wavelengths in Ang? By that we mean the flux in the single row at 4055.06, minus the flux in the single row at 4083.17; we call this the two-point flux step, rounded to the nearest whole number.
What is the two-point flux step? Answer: -3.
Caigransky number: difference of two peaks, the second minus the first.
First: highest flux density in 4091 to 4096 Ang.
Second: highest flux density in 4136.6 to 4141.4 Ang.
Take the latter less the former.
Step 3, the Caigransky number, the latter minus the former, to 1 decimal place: -4.3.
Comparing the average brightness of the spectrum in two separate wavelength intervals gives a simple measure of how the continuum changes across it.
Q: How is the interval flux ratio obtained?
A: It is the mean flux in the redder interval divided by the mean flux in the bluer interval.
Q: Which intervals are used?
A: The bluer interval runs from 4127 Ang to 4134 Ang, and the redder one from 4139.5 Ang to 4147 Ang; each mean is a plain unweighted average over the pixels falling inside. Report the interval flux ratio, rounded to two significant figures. 0.80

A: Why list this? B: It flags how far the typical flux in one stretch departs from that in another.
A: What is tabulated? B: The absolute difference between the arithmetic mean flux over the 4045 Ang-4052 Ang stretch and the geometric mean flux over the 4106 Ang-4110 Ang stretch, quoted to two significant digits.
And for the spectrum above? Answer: 1.1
